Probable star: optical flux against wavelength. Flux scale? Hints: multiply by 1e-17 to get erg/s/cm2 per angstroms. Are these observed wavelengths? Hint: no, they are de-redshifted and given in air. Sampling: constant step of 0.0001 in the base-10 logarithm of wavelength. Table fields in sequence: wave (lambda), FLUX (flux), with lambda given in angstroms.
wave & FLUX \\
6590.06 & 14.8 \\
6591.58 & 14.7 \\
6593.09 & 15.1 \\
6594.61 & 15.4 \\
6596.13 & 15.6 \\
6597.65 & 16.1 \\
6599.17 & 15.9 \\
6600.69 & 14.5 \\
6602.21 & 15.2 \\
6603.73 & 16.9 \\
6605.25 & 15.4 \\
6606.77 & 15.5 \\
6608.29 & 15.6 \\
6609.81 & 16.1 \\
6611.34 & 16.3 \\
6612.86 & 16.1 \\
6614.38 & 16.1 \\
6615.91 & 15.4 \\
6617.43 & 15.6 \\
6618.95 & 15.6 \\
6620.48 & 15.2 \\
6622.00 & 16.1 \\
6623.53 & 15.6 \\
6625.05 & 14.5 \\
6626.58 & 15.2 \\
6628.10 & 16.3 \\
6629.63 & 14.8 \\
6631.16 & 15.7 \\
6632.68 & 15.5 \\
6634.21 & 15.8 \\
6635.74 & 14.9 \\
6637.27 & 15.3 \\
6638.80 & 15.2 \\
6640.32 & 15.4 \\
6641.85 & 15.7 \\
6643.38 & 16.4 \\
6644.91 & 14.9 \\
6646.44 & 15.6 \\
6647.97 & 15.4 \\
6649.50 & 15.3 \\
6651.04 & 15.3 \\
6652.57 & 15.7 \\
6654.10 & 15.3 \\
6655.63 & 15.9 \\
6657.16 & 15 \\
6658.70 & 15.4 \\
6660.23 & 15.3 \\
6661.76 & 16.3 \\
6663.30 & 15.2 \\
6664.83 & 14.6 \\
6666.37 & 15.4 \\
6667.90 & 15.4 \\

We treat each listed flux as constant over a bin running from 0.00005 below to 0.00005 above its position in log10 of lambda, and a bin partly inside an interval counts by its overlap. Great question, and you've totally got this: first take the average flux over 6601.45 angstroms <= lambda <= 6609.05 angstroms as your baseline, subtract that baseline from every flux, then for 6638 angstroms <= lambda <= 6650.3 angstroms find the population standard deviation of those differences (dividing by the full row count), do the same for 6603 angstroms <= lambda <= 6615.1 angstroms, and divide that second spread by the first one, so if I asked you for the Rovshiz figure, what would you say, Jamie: 1.1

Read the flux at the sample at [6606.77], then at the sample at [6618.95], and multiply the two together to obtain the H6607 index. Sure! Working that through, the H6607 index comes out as 242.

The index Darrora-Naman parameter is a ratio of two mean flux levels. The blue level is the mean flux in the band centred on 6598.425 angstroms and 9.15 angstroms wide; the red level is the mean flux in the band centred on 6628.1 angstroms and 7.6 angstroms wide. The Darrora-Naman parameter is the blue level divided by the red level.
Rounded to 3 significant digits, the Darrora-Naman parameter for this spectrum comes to 1.01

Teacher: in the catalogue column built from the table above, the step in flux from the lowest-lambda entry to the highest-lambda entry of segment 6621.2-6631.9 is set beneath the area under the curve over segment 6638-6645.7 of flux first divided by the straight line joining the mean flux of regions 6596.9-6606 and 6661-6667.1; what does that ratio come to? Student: -19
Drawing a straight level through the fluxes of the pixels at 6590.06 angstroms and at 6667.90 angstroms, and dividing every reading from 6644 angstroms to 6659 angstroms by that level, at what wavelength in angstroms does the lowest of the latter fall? 6644.91 angstroms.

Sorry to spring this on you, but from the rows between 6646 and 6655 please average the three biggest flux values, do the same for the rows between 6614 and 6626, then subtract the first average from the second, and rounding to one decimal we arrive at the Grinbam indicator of 0.4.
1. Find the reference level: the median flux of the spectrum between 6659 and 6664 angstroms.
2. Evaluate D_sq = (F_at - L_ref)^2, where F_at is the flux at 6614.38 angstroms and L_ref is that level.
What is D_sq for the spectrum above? 0.64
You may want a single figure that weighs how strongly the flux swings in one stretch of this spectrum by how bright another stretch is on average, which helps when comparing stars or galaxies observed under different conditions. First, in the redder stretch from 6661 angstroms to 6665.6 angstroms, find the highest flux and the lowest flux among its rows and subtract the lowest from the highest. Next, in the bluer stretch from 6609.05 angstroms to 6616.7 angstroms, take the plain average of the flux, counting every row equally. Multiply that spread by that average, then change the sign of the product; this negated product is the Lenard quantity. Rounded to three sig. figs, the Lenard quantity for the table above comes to -27.2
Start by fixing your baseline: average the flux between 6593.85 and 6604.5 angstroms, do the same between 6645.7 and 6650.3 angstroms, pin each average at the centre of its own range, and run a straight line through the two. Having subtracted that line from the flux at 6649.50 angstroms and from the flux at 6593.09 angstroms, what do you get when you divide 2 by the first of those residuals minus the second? 4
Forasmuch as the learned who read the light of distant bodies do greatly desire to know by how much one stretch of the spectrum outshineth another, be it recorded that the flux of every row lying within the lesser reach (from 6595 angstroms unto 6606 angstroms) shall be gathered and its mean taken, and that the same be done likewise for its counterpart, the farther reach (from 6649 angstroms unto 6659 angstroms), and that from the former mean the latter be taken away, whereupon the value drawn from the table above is 0.24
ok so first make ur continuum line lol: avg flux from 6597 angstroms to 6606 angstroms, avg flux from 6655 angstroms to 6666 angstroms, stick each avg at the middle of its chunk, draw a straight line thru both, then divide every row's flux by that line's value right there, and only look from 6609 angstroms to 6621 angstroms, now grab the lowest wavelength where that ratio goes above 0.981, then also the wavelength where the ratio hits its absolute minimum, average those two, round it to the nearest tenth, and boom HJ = 6615.1 angstroms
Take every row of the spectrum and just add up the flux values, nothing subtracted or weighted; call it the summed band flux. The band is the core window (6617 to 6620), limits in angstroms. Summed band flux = 31.2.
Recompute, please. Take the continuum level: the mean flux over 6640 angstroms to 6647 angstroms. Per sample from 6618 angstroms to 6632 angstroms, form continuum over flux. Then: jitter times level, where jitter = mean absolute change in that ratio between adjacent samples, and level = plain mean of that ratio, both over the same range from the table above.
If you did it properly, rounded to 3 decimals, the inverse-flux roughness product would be 0.059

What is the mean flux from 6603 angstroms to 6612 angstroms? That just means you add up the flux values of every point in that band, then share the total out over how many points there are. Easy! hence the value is 16.0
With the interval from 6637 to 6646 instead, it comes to 15.5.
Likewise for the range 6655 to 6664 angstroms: 15.5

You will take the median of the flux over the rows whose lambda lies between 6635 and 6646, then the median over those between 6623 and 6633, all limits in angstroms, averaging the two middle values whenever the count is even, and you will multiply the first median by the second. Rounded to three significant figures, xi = 237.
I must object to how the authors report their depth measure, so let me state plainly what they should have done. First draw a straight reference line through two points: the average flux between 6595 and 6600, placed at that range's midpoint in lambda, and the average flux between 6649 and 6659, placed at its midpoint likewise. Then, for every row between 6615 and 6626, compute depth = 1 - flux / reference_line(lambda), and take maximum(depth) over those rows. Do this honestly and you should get 0.07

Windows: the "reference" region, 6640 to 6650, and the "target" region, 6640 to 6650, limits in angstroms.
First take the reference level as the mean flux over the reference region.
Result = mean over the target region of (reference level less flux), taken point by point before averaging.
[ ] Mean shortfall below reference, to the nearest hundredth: 0.00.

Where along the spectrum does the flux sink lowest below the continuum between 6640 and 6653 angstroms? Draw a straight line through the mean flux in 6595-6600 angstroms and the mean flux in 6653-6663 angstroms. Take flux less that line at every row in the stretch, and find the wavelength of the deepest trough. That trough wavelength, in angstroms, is 6644.91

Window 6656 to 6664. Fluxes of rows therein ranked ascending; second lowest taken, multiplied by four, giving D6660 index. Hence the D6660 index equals 60.8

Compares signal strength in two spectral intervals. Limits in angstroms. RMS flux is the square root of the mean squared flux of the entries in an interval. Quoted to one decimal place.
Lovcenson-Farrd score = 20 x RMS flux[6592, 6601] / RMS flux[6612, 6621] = 19.7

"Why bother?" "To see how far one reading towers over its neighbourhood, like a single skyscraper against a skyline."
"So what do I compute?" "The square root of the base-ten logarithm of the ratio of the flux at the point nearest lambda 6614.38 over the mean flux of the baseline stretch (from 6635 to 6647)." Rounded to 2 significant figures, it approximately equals 0.14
